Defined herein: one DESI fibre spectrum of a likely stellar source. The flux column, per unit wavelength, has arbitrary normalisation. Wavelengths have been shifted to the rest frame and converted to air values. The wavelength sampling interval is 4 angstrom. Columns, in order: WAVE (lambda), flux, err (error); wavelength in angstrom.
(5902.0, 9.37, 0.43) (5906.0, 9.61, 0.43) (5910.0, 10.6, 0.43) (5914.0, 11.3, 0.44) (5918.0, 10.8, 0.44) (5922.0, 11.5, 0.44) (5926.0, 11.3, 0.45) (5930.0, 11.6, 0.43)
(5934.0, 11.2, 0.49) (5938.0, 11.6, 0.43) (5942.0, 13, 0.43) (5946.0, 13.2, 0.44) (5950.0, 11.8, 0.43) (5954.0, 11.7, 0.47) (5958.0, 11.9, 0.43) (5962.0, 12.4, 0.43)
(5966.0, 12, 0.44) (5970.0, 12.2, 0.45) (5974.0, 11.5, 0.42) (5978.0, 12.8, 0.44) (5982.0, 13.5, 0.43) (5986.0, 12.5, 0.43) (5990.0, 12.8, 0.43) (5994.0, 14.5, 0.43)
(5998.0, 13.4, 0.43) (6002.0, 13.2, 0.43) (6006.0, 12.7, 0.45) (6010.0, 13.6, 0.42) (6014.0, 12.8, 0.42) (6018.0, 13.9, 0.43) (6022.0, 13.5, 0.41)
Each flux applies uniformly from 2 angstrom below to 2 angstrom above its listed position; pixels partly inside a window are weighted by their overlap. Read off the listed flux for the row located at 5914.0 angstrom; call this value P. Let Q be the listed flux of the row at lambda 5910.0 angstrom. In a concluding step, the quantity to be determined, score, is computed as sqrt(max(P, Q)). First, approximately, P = 11.3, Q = 10.6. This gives 3.36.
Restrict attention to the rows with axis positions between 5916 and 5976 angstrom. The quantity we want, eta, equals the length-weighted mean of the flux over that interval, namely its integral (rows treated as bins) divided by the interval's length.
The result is 11.8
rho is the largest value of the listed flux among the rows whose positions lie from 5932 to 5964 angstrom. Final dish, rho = 13.2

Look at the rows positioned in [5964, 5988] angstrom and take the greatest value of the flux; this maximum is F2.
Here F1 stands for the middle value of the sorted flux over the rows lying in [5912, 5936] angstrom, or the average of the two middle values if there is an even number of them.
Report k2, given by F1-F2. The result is -2.2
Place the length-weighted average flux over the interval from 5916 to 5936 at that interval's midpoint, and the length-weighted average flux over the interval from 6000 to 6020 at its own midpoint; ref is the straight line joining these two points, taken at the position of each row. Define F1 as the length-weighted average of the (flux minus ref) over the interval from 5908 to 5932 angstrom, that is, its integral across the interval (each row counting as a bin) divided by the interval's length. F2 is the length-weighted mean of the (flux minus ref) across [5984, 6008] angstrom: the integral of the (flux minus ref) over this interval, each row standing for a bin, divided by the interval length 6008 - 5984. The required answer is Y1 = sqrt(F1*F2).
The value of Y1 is 0.11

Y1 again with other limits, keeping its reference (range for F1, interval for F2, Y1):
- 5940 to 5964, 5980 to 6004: 0.47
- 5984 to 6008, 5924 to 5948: 0.36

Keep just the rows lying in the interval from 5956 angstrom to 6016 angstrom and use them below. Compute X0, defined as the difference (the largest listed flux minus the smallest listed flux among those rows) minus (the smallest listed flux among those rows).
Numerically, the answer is -8.5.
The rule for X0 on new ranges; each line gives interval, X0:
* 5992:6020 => -10.9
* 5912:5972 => -8.4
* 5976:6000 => -10.5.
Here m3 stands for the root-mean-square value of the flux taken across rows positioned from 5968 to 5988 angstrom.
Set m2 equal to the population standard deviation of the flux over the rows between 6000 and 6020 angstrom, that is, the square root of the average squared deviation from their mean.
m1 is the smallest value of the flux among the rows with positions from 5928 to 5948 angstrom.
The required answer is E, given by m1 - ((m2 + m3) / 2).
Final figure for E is 4.7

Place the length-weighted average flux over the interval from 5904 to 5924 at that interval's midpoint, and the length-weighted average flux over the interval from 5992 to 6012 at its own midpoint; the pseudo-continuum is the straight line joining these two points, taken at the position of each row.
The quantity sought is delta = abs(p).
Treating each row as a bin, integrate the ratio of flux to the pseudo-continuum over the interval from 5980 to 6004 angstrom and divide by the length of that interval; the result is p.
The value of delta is 1.01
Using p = 1.01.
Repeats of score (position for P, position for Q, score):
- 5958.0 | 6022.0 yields 3.67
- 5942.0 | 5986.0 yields 3.61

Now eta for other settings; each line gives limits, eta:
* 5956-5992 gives 12.4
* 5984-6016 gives 13.2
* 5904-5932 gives 11.0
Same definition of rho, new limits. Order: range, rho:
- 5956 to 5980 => 12.8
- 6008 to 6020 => 13.9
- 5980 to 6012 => 14.5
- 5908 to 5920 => 11.3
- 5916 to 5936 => 11.6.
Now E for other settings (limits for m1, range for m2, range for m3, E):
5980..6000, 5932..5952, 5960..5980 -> 6.0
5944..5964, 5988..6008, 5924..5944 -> 5.5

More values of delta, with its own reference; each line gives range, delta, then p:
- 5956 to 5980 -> 0.98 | 0.98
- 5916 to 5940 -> 1.01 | 1.01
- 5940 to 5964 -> 1.03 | 1.03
